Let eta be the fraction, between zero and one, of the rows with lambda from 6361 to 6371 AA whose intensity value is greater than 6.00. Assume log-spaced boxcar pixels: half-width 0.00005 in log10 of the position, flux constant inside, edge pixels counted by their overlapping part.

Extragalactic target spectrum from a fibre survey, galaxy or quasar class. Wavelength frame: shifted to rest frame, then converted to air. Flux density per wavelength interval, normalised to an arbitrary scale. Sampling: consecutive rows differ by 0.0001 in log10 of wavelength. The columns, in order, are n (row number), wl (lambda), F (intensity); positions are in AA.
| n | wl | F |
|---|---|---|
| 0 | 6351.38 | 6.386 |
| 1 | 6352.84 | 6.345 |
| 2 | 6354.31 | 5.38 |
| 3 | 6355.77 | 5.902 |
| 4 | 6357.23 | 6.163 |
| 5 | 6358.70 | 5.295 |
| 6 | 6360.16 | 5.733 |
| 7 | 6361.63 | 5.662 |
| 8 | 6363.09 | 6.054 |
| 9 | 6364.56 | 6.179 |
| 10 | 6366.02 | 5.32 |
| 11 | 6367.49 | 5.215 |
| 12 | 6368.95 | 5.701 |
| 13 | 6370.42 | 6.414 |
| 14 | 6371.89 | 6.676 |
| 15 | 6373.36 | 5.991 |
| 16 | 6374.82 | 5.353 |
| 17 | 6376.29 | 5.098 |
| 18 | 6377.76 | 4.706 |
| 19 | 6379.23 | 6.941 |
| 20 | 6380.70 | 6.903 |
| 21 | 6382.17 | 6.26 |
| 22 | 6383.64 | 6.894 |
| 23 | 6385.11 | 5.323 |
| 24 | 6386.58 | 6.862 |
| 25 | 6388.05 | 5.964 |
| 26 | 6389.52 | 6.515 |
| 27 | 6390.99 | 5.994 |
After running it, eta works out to 0.43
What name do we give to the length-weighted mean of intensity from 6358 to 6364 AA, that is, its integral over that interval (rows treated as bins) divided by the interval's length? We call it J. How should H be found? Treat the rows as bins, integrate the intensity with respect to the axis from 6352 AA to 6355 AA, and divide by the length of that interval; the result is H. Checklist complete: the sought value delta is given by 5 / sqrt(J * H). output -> 0.864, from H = 5.88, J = 5.70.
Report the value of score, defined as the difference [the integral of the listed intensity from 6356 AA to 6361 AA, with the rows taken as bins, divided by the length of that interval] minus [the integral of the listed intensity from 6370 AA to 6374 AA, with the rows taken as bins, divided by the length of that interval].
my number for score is -0.6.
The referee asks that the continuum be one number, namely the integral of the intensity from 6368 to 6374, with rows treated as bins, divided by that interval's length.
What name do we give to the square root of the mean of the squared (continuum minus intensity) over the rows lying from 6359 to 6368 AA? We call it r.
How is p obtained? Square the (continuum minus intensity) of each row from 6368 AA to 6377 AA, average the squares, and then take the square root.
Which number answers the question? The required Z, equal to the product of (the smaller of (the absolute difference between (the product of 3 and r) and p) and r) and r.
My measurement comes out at 0.34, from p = 0.63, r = 0.58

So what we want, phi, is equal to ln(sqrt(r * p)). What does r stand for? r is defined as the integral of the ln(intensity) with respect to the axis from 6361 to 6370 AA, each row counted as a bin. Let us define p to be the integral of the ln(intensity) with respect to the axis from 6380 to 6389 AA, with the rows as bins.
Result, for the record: 2.78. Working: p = 16.63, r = 15.7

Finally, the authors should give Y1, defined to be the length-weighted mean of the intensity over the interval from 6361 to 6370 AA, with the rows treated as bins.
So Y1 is 5.72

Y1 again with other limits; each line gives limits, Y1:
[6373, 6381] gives 5.77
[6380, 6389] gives 6.37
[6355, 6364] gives 5.81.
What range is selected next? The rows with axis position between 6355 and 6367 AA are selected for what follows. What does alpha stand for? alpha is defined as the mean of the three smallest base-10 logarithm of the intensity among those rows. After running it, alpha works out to 0.734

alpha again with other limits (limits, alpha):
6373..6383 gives 0.703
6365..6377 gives 0.717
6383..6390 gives 0.772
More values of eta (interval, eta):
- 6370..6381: 0.50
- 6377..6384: 0.80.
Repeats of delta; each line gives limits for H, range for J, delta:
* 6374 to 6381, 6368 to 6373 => 0.839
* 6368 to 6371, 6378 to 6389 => 0.810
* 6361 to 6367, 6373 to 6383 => 0.856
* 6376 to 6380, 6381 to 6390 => 0.837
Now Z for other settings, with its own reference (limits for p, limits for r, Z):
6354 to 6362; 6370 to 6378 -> 0.71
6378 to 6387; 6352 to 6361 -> 0.27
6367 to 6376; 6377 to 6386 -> 0.75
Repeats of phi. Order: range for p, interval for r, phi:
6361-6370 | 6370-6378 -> 2.69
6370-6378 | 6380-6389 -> 2.72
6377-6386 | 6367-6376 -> 2.78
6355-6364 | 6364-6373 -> 2.77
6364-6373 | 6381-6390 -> 2.79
